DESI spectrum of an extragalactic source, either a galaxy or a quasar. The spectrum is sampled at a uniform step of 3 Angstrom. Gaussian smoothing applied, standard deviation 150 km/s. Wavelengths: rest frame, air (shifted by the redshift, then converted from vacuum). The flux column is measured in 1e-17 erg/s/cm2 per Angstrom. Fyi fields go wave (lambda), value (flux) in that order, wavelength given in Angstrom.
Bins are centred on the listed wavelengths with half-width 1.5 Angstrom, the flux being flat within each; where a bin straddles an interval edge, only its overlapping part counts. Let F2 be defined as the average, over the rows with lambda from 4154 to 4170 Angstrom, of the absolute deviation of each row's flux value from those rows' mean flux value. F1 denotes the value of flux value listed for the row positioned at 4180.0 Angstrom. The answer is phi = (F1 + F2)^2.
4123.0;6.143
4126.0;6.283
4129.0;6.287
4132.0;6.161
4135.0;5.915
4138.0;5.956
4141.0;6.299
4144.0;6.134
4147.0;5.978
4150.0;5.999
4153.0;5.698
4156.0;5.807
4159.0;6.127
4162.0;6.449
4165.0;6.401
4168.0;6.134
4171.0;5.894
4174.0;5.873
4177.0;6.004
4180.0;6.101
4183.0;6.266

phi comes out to 39.6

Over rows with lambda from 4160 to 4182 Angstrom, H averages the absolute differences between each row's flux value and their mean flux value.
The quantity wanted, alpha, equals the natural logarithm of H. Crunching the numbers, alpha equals -1.74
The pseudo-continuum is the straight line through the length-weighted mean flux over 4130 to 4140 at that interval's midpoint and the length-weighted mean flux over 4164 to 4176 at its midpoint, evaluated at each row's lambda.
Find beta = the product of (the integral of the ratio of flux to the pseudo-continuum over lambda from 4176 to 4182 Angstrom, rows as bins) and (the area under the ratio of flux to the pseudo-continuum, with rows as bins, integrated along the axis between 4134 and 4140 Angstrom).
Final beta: 35.6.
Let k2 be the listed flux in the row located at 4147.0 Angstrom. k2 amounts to 5.978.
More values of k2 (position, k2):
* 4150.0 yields 5.999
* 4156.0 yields 5.807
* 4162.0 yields 6.449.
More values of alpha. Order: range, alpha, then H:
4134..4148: -2.06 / 0.128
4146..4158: -2.14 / 0.118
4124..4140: -1.91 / 0.148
